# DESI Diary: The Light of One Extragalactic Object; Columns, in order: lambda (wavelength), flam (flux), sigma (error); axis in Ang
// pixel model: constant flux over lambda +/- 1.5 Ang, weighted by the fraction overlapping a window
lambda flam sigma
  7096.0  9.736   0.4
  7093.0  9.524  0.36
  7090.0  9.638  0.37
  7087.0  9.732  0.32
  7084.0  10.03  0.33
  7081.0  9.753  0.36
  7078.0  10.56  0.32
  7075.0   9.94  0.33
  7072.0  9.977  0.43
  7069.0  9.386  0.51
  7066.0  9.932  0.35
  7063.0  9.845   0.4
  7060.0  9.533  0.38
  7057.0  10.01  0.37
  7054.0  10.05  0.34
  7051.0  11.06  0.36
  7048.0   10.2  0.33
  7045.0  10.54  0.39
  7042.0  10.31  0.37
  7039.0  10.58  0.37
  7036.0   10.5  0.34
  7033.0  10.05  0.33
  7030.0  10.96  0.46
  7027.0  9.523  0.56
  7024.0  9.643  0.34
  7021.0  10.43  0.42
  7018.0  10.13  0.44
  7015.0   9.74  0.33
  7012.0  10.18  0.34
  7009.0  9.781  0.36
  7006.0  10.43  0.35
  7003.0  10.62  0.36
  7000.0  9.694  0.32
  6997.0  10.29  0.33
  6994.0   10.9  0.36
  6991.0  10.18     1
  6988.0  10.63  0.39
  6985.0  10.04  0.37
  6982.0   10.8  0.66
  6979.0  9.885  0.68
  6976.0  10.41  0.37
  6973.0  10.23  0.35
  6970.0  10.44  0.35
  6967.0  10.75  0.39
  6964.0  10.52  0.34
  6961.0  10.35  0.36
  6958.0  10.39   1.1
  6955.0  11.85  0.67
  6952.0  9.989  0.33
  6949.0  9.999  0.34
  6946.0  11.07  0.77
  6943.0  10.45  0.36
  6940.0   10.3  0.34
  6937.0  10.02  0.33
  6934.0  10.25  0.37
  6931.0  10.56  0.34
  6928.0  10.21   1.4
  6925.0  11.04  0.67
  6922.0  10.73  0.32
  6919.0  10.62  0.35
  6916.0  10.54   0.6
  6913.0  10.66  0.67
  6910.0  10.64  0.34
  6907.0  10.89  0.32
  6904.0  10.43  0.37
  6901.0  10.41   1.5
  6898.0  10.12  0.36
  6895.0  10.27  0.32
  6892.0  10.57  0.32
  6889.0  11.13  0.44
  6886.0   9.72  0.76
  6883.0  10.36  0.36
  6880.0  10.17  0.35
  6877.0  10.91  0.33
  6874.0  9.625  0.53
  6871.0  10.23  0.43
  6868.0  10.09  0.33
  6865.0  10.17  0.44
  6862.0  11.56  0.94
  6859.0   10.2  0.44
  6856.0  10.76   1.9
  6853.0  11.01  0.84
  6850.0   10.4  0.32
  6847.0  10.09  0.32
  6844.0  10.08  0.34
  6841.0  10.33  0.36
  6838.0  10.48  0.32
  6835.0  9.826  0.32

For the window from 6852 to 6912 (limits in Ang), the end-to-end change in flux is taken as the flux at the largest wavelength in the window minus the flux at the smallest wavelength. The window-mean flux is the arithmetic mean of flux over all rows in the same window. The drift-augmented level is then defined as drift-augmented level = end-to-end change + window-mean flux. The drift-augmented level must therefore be 10.1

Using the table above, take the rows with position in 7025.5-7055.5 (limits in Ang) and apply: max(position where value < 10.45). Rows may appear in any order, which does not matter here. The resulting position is 7054.0 Ang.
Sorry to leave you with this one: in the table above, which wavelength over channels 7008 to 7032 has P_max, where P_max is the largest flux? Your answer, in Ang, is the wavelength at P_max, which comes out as 7030.0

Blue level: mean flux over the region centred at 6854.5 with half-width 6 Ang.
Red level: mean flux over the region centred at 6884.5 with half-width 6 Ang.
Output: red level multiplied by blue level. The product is 110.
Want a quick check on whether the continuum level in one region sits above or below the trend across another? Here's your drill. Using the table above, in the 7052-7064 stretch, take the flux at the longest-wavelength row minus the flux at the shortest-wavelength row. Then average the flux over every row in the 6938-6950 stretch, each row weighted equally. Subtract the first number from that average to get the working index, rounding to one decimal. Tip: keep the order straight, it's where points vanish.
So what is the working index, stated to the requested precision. 10.7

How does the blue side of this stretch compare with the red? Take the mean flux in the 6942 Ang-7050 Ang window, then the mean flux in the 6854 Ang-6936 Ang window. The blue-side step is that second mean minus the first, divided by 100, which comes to 0.001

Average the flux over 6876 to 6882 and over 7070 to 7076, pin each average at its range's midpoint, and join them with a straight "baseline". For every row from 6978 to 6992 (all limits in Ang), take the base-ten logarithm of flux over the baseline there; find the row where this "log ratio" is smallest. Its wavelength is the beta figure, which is 6979.0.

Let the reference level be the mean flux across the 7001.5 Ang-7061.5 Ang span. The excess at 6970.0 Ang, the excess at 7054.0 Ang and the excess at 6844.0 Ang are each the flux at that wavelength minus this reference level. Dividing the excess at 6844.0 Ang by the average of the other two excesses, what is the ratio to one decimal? -4.2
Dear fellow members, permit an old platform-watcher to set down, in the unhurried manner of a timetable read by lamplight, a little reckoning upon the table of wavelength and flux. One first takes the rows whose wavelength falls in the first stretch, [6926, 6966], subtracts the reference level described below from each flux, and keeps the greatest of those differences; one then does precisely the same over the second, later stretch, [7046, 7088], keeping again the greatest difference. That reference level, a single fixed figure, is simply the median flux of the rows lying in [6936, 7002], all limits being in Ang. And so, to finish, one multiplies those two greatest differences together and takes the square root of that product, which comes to 1.01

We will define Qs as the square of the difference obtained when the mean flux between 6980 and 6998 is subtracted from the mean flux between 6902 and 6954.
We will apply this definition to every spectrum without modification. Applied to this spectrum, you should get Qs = 0.00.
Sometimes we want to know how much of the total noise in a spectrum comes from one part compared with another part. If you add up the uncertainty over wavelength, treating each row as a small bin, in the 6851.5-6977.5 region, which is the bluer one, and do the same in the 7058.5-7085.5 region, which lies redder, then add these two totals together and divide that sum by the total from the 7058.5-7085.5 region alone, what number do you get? 7.7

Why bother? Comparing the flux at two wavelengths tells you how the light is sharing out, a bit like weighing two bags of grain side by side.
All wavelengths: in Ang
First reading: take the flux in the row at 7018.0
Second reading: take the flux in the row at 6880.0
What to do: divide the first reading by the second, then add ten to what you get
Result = 11.00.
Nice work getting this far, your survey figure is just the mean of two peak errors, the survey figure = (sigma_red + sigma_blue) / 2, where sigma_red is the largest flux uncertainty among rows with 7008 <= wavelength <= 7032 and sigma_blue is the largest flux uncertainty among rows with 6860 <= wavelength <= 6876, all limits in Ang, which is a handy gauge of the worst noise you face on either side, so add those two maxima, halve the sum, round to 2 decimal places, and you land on 0.75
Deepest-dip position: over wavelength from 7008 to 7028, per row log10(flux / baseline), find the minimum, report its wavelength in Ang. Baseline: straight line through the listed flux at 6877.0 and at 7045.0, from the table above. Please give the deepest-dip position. 7027.0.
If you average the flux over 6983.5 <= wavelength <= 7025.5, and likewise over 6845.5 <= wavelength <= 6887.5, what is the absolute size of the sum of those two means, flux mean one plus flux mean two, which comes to 20.6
